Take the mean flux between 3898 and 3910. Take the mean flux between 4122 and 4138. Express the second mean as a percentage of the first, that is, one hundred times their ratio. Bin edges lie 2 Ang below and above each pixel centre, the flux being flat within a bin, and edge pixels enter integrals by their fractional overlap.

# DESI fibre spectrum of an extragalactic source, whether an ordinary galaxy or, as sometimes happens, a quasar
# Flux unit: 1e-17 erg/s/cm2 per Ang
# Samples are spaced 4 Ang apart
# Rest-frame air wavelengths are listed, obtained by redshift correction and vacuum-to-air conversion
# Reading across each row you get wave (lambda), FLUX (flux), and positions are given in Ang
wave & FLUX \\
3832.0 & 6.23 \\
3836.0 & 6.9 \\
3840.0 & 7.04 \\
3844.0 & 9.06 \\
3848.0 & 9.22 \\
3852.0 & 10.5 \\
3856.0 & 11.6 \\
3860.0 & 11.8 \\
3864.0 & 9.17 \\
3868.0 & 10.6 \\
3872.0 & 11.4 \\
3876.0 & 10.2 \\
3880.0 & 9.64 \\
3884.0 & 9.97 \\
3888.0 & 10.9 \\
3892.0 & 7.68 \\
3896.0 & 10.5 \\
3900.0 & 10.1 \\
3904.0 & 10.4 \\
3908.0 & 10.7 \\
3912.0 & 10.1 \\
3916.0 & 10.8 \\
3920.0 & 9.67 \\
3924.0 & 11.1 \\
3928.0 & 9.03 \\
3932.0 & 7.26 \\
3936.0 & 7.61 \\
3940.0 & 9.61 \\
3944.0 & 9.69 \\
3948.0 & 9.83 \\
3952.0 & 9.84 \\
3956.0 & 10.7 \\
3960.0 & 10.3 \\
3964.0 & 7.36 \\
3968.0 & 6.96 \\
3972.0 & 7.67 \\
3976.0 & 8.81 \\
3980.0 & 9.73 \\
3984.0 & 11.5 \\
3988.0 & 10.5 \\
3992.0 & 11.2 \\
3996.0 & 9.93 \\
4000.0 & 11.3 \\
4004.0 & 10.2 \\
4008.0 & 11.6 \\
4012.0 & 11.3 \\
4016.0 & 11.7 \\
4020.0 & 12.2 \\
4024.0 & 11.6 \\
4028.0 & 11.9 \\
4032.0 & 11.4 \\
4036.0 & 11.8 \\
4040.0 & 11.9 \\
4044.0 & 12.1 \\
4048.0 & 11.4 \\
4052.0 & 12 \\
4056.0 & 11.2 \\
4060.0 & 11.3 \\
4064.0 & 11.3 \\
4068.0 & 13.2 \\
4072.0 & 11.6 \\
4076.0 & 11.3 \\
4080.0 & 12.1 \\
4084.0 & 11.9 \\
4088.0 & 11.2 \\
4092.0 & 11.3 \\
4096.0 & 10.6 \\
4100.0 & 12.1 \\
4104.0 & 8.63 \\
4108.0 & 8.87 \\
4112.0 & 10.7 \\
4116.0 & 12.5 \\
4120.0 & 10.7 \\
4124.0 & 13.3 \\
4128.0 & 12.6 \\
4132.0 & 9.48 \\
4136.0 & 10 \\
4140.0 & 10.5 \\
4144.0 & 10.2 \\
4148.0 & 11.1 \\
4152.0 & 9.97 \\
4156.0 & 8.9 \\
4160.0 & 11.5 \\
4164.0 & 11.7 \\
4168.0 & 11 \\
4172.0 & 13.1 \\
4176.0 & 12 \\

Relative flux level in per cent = 109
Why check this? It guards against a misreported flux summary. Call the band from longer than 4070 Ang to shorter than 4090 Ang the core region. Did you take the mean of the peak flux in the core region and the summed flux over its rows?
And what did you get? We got 35.1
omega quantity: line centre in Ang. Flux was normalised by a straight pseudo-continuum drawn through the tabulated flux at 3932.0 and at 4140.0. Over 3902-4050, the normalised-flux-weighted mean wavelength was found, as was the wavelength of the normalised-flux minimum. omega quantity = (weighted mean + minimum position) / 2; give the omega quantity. 3971.7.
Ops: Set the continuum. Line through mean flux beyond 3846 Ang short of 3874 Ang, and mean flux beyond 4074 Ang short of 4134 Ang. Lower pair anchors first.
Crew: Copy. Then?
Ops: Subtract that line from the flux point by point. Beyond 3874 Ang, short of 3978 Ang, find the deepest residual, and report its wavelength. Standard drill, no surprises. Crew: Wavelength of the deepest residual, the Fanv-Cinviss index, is 3968.0 Ang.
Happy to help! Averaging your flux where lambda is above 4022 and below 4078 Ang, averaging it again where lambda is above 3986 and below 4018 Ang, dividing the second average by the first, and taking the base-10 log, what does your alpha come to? -0.029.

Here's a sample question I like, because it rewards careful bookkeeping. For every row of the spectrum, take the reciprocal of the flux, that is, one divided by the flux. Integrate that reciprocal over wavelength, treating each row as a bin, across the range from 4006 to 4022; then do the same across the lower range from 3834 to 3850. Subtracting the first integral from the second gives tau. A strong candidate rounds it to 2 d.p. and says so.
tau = 0.65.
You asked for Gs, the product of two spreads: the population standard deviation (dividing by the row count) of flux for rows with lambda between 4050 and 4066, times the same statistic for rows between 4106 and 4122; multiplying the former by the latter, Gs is 0.41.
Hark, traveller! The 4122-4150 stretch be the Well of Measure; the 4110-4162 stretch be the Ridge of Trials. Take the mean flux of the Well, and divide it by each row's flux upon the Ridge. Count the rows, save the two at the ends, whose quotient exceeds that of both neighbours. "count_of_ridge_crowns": 4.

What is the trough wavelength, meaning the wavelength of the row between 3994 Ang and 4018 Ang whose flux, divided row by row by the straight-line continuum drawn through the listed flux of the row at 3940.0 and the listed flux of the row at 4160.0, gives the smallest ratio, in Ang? 3996.0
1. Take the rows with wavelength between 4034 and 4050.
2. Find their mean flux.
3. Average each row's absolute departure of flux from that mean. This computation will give 0.20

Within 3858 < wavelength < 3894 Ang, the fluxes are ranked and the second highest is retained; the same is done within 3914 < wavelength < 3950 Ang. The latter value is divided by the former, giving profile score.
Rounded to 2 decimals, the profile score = 0.95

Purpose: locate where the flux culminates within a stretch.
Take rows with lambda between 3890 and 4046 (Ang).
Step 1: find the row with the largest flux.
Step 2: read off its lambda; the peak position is 4020.0 Ang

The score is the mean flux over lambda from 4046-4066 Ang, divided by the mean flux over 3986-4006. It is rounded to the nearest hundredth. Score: 1.08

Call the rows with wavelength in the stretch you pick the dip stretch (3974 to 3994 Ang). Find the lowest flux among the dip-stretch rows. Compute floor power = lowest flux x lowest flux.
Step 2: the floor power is 78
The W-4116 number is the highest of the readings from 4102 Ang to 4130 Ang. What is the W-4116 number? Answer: 13.3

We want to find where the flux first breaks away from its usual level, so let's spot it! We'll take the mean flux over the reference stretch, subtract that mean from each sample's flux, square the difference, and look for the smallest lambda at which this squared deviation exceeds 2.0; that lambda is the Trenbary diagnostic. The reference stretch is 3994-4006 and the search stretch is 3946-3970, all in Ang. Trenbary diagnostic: 3964.0 Ang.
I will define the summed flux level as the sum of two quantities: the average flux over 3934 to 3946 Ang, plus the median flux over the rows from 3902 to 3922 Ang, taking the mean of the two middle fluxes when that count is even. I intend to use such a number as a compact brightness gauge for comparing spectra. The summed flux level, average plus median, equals 19.4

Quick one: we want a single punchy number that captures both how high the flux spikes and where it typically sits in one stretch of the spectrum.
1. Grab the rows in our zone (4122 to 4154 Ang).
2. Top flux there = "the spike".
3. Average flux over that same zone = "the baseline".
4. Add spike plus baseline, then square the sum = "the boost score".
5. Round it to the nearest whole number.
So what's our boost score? 585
